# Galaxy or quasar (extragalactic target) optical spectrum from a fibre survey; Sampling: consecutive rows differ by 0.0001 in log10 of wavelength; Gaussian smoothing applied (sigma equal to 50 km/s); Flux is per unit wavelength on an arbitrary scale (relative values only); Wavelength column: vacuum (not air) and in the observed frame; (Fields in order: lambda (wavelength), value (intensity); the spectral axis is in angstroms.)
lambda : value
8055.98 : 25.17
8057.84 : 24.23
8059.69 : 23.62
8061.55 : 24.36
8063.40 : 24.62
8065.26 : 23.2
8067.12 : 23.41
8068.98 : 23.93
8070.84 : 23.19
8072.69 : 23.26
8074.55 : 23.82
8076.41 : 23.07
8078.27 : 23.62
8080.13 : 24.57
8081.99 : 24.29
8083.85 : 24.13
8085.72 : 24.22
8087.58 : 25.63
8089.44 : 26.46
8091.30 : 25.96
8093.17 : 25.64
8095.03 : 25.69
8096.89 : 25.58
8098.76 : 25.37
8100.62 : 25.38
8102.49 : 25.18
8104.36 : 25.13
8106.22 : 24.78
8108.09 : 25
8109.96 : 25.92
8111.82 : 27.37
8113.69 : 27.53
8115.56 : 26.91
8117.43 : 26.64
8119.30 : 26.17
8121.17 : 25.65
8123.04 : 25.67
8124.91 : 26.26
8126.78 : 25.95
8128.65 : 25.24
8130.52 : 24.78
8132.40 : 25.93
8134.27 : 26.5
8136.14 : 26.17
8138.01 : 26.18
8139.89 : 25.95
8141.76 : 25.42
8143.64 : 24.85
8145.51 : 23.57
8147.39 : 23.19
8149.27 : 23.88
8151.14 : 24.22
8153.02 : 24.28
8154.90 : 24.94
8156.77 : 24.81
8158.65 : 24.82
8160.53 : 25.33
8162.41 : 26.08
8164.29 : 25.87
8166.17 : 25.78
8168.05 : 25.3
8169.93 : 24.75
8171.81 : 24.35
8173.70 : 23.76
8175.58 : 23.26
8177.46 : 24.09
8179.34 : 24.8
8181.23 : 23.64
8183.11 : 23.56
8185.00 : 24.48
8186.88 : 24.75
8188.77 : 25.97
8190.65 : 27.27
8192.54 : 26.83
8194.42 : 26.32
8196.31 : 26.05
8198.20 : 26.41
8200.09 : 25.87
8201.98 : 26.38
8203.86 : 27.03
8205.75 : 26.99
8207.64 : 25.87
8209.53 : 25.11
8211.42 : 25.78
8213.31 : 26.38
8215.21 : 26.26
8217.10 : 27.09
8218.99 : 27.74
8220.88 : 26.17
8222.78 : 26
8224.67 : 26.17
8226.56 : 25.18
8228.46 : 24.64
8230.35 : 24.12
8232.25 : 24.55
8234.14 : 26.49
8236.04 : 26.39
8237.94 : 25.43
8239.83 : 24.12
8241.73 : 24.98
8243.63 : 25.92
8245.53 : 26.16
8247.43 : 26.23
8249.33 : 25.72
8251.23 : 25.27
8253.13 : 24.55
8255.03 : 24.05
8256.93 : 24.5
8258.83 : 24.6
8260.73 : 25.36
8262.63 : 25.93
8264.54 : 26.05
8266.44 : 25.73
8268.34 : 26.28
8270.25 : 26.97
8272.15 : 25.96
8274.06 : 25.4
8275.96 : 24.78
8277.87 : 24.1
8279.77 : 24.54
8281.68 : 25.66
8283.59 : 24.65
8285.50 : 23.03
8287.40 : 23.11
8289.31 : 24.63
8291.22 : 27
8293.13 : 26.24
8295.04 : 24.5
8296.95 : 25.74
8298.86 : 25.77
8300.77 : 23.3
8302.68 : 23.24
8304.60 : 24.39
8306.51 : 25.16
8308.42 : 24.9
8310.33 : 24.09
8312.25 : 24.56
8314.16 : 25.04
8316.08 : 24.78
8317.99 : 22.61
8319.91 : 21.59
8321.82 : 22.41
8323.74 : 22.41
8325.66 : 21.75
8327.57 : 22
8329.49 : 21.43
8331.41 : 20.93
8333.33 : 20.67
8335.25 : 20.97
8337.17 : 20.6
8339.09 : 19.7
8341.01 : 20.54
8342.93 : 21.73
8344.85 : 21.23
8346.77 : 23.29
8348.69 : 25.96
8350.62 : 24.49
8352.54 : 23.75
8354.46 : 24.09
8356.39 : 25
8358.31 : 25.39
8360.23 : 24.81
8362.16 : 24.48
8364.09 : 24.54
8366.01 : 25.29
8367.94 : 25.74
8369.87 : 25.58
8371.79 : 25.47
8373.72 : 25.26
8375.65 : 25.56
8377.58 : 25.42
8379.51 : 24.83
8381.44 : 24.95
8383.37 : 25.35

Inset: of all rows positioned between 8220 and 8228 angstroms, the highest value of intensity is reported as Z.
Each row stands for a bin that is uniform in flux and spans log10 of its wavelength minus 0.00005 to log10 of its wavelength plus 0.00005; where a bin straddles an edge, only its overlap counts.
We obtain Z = 26.17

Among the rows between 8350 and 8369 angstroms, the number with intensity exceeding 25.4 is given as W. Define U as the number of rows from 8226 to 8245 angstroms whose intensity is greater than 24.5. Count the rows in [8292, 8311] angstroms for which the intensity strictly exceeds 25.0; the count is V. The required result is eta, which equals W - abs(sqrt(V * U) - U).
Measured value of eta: -1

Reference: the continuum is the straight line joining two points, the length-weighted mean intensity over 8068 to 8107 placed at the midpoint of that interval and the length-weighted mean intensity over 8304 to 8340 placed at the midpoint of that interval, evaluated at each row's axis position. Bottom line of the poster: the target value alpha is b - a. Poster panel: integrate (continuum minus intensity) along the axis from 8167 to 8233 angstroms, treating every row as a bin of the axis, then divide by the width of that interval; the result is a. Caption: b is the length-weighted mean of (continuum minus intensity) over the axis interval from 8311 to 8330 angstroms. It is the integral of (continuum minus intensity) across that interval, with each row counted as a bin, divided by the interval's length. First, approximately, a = -1.81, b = -0.3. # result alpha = 1.5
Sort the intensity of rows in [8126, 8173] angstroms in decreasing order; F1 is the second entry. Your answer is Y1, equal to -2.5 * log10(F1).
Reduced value -3.54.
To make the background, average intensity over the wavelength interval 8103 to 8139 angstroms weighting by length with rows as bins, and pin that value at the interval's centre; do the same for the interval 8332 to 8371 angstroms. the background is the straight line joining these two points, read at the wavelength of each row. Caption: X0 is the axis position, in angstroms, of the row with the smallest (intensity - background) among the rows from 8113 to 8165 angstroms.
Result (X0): 8147.39 angstroms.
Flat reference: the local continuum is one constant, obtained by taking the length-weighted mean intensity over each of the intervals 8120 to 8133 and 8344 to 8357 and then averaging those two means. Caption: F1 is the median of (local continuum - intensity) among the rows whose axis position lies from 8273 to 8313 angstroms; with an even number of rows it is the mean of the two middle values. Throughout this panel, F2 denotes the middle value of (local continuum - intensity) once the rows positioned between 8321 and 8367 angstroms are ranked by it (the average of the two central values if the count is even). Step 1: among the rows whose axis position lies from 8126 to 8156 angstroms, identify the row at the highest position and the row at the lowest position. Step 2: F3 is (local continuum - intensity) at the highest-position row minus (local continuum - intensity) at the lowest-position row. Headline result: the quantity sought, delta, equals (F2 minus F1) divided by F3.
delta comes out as 2.2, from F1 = 0.17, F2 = 2.4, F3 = 1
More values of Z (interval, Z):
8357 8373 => 25.74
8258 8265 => 26.05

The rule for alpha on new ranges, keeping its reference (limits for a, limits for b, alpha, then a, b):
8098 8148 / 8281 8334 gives 0.2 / -1.28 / -1.0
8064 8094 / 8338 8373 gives -2.1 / 0.51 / -1.6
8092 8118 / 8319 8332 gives 2.1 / -1.30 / 0.8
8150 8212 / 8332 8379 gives 0.0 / -1.41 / -1.4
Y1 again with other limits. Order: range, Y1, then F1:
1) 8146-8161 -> -3.49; 24.94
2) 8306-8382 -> -3.53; 25.74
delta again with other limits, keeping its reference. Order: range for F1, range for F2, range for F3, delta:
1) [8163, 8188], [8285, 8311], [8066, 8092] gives 0.0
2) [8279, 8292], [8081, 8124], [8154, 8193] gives 0.5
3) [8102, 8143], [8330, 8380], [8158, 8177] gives 0.9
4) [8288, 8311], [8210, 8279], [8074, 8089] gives 0.5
